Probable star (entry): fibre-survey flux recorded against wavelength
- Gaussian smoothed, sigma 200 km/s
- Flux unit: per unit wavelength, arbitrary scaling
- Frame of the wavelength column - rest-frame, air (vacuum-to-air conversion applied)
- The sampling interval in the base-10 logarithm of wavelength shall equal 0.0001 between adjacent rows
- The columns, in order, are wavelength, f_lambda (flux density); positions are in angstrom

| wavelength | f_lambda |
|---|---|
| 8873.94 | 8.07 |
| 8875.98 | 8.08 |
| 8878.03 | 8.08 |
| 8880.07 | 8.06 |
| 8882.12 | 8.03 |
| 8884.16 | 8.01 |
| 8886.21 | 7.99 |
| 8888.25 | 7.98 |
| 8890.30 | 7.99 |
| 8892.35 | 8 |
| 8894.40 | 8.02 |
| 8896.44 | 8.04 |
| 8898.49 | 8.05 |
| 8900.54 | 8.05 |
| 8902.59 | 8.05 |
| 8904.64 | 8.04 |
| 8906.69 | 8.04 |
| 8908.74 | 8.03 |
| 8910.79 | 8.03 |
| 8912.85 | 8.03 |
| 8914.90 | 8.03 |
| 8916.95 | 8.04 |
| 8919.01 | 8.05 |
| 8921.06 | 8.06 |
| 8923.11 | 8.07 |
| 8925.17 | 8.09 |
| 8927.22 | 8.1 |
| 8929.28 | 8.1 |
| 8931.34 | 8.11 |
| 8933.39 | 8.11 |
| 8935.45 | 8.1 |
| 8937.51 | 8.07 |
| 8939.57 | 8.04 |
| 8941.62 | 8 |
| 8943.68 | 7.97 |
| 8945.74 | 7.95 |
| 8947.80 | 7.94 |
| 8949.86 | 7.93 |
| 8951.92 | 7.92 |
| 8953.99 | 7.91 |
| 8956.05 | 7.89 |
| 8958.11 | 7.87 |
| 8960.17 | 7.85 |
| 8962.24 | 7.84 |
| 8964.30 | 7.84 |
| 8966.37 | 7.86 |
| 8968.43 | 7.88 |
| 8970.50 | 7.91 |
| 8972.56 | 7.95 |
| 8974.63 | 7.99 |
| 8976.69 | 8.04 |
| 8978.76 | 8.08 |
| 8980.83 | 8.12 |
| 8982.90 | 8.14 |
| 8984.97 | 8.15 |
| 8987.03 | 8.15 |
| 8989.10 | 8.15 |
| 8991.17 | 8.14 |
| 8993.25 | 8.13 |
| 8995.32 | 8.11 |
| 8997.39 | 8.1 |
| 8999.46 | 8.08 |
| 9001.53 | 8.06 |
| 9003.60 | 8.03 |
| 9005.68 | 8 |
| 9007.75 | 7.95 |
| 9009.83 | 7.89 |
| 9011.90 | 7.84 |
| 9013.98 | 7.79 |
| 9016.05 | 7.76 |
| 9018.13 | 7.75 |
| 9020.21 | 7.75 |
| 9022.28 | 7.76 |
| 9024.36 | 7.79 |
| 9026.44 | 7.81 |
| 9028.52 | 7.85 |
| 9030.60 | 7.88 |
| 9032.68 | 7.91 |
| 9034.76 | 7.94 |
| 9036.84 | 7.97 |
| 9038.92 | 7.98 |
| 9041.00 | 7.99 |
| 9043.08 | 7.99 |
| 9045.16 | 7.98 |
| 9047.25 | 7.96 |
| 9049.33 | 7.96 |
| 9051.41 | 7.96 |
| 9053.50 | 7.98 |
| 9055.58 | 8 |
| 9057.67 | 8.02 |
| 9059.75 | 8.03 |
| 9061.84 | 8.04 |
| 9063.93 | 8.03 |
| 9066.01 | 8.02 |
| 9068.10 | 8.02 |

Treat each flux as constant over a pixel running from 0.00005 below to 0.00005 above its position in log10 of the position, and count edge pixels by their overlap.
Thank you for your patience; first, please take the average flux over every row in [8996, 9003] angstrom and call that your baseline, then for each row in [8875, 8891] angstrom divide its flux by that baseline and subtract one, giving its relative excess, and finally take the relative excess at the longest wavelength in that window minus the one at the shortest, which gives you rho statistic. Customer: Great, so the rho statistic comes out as -0.011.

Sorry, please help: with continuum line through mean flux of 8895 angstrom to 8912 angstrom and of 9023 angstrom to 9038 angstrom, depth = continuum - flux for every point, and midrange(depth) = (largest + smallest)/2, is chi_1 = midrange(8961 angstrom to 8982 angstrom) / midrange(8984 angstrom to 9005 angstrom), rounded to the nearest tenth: 0.2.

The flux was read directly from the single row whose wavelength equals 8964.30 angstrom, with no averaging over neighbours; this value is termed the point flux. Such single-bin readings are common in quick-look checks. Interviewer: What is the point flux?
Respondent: 7.84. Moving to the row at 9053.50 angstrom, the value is 7.98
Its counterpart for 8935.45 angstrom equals 8.1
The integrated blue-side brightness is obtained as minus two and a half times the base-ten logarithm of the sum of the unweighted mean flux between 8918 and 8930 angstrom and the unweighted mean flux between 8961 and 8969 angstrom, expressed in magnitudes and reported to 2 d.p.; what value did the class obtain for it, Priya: -3.01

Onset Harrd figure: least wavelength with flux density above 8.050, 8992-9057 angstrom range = 8993.25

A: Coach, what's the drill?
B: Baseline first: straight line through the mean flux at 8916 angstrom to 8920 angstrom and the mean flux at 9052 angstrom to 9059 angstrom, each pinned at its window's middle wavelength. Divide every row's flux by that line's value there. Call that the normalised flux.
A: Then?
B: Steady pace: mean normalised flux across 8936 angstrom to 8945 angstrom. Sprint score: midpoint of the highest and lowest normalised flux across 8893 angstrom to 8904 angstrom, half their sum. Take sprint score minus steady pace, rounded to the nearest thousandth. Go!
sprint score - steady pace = 0.000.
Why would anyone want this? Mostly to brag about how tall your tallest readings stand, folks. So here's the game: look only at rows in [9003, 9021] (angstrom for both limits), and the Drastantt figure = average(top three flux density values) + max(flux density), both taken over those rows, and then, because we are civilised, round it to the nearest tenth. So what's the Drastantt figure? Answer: 16.0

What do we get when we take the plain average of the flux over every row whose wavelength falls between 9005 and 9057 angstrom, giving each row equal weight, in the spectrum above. 7.90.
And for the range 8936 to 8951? 7.99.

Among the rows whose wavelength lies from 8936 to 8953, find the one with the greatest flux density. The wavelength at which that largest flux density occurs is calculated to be 8937.51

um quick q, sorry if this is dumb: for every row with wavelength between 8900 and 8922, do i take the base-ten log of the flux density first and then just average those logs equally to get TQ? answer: 0.905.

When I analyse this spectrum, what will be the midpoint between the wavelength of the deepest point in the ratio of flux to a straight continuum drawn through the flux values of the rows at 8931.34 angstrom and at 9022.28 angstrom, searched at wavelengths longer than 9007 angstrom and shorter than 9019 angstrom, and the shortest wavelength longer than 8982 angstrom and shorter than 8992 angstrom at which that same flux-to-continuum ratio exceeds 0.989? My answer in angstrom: 9000.5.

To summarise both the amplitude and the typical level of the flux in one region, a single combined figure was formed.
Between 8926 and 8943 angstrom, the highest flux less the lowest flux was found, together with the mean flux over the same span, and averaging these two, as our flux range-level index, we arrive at 4.09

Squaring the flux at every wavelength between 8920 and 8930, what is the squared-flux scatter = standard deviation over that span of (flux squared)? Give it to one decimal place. 0.3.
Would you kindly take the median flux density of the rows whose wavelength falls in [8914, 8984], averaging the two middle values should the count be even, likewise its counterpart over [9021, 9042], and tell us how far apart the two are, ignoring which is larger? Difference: 0.120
